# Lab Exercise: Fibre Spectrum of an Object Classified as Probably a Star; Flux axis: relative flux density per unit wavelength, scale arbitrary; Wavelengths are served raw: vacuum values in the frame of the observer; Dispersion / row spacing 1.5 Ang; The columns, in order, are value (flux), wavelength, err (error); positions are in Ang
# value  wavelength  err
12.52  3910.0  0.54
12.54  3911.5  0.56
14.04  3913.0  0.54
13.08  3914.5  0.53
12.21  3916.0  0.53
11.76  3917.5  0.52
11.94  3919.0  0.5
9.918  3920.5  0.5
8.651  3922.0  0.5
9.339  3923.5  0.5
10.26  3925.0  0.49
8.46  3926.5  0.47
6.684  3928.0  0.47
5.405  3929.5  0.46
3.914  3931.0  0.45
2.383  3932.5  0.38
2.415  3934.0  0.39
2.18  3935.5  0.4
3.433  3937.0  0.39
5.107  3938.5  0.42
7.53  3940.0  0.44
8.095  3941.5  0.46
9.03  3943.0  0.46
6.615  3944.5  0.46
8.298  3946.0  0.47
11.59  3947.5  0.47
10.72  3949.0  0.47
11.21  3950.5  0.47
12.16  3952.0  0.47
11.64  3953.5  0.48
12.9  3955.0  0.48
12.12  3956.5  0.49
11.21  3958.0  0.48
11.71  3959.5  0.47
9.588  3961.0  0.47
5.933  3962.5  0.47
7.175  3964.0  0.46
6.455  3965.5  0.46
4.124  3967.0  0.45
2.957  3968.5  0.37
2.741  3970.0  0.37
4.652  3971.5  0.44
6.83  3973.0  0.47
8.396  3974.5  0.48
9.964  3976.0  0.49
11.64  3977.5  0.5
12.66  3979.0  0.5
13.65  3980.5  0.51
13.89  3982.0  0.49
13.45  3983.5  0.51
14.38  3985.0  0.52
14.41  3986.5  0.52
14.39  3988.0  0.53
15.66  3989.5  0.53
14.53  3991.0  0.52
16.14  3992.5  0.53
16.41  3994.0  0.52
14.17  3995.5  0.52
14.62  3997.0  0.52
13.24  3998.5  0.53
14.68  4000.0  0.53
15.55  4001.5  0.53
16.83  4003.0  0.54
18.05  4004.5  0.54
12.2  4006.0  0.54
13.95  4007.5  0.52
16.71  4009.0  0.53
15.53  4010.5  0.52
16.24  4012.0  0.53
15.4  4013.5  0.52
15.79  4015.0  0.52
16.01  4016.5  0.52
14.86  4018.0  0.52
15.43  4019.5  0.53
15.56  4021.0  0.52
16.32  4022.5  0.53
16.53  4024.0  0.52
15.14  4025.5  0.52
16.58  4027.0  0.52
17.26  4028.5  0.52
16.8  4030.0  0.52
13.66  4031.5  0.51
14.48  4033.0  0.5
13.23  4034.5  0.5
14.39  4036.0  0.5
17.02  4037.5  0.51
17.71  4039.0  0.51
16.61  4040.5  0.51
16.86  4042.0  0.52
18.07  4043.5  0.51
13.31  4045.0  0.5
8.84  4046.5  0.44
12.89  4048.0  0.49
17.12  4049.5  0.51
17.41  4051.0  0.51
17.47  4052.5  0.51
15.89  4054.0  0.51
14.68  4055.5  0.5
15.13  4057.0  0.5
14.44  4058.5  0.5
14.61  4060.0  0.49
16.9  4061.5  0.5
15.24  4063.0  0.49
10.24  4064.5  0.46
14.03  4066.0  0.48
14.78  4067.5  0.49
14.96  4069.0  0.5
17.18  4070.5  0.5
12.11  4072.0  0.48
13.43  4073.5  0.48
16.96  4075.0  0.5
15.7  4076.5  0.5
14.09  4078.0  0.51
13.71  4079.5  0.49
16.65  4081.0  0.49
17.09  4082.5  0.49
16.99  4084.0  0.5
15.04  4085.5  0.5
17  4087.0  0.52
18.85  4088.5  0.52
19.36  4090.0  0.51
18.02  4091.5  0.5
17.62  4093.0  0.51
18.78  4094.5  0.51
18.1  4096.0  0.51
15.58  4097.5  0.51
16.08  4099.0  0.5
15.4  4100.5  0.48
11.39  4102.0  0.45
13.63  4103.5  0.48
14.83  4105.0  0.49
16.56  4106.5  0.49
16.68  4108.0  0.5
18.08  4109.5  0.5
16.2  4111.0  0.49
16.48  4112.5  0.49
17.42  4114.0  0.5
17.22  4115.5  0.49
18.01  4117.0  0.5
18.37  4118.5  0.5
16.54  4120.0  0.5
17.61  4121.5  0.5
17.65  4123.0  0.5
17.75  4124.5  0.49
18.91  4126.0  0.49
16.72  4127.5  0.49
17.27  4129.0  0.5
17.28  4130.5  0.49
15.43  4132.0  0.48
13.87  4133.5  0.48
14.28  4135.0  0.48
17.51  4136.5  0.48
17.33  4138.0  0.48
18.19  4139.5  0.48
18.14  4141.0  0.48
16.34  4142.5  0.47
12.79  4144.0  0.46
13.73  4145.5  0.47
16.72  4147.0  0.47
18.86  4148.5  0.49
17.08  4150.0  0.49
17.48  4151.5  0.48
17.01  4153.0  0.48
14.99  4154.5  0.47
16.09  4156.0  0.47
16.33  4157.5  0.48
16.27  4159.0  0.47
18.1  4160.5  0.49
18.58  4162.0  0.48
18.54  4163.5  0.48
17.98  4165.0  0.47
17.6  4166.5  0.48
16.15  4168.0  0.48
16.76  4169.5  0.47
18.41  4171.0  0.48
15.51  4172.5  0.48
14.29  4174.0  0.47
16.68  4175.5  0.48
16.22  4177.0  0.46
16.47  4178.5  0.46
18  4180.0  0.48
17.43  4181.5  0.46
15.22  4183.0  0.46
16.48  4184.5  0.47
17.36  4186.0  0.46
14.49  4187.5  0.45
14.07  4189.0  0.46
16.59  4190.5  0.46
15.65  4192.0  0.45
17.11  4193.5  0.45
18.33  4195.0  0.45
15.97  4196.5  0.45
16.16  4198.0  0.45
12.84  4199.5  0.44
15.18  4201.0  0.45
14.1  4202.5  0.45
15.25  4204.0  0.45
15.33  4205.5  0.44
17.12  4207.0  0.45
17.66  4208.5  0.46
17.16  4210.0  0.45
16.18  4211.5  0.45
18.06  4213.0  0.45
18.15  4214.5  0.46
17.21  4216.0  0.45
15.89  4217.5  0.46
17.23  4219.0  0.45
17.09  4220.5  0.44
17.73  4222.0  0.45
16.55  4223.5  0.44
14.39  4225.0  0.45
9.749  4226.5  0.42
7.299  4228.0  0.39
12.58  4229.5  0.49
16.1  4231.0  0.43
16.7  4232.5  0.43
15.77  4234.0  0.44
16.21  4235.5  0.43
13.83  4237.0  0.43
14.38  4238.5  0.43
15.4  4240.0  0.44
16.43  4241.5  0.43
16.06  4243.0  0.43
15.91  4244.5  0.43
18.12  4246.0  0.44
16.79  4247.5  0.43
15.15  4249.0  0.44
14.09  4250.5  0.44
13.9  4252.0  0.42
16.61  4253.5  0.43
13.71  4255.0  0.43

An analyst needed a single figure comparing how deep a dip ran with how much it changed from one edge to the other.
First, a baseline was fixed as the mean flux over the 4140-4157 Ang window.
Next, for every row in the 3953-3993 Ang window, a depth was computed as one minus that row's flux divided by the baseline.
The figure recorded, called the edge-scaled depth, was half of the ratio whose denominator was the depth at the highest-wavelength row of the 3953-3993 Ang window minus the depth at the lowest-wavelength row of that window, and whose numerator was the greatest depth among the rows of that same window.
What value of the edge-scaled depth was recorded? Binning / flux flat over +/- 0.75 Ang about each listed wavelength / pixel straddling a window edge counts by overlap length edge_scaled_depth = -1.5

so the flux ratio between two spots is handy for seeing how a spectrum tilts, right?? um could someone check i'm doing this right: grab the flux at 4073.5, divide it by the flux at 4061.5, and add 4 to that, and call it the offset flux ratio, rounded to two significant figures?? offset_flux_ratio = 4.8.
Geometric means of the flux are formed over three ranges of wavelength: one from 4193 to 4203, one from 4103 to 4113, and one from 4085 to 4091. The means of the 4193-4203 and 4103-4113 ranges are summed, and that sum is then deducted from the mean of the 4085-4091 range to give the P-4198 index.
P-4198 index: -14.1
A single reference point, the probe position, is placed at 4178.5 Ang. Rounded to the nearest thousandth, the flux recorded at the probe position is 16.470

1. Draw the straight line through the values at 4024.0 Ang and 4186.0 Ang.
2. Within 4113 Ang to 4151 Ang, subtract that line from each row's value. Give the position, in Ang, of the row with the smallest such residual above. 4144.0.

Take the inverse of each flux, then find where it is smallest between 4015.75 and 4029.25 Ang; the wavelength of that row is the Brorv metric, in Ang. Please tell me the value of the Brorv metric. 4028.5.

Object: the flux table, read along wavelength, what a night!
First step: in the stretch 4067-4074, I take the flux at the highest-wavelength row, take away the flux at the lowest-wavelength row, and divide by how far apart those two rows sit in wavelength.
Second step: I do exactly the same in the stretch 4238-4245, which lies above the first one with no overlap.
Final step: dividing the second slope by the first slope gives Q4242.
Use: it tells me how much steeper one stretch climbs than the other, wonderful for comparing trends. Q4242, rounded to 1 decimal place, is -1.1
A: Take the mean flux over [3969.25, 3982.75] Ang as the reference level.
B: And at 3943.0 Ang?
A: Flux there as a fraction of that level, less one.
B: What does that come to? 0.0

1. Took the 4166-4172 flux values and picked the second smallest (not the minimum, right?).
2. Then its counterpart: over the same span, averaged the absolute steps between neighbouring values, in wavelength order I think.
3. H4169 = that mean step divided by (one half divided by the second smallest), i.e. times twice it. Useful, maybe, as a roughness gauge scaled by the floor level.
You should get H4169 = 41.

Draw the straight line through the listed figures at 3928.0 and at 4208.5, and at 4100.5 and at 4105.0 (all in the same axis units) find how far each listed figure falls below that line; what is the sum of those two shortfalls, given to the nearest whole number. -3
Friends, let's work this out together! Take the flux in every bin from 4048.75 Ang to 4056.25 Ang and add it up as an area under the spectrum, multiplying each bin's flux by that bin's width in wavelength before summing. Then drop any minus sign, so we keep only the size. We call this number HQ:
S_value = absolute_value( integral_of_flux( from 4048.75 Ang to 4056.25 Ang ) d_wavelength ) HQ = 124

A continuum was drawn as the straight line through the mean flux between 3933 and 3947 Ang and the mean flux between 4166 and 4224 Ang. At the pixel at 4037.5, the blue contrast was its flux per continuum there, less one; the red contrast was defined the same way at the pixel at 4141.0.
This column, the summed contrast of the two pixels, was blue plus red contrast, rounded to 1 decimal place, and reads 1.0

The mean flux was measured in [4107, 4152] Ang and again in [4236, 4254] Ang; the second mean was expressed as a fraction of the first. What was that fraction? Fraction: 0.92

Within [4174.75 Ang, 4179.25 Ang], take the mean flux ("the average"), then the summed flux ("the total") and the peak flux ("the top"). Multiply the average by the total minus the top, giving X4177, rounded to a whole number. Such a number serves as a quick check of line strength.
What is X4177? 538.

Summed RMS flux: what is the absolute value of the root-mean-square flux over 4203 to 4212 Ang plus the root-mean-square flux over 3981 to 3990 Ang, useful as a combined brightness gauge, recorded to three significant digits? 30.9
